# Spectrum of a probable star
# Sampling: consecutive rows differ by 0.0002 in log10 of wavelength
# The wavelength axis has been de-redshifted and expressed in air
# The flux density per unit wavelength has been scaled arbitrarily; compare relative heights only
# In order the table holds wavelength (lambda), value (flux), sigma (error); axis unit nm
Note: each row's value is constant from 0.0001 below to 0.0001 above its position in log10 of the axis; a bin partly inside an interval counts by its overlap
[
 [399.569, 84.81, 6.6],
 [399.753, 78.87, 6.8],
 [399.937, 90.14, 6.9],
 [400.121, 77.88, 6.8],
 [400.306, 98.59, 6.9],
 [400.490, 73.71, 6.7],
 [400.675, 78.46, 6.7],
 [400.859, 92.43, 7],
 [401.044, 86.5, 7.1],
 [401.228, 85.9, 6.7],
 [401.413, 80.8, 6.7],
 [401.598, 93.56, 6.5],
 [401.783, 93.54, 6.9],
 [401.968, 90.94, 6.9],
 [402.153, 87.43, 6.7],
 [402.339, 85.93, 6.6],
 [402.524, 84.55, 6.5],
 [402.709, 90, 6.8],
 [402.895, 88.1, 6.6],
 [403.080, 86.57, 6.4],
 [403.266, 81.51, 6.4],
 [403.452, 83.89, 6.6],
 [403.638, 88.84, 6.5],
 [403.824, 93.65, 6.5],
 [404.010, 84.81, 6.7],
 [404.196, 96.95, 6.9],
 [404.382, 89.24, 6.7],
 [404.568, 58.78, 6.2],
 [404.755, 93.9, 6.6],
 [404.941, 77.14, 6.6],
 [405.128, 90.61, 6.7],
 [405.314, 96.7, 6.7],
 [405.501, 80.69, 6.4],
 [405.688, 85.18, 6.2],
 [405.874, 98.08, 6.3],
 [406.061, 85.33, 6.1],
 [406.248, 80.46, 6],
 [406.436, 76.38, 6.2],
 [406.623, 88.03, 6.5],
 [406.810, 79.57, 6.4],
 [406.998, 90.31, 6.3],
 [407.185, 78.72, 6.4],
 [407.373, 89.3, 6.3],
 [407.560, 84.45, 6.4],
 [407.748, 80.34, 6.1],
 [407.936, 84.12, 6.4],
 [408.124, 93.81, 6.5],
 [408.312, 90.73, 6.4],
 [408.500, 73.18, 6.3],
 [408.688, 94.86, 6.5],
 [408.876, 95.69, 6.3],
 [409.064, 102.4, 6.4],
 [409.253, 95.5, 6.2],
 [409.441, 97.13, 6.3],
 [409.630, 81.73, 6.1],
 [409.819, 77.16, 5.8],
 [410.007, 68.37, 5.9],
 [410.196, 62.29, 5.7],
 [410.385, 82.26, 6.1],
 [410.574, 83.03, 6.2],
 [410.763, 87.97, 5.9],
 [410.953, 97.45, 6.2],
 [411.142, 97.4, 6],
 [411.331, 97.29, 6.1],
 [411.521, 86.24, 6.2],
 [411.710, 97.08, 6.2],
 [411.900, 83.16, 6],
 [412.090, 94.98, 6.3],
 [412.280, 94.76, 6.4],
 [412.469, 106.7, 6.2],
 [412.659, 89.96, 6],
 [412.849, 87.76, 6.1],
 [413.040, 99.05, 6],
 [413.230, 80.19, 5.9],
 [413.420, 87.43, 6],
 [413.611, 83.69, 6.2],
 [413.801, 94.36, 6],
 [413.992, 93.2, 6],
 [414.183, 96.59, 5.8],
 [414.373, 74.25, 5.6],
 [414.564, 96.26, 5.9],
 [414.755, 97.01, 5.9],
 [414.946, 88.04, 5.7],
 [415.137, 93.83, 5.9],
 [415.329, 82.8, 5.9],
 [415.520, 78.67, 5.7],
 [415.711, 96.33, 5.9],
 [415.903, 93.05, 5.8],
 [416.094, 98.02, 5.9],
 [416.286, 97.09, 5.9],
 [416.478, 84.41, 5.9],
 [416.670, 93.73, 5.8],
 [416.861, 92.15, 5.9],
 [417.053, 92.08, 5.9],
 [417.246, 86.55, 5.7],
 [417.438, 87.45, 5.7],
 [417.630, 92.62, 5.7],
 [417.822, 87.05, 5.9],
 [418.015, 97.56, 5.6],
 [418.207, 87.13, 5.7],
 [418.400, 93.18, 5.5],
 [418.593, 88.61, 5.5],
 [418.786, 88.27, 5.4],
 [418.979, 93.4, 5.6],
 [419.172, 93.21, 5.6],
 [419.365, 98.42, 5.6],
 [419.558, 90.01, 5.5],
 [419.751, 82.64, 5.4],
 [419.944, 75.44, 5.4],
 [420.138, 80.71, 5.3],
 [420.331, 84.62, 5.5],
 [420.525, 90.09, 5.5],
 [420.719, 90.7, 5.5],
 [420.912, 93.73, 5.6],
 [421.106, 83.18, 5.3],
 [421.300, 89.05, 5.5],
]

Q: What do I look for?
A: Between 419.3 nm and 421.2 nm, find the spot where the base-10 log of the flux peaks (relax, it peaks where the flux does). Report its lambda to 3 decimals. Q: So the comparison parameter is 419.365 nm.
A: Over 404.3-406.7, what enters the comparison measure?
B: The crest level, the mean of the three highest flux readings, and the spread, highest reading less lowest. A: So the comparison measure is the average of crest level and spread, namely 68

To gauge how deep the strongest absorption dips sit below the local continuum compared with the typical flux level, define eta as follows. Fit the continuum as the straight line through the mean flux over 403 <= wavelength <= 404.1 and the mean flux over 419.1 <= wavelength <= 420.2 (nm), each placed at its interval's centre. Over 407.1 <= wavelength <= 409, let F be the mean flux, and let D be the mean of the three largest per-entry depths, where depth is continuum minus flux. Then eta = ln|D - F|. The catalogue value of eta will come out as 4.35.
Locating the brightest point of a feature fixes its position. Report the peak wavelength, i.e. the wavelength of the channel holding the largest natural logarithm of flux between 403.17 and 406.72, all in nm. 405.874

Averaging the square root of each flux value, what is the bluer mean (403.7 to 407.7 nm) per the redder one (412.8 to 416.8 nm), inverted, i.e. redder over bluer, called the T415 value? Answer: 1.03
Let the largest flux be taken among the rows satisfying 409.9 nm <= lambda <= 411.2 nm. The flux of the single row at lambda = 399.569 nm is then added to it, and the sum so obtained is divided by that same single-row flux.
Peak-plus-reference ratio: 2.15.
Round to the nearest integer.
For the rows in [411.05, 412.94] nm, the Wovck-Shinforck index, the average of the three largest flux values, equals 100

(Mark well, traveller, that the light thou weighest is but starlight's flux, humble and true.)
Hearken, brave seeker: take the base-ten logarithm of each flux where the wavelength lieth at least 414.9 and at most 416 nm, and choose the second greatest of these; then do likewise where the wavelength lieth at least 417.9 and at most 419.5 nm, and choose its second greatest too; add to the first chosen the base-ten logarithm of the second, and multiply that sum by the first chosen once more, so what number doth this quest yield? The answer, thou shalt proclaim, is 4.48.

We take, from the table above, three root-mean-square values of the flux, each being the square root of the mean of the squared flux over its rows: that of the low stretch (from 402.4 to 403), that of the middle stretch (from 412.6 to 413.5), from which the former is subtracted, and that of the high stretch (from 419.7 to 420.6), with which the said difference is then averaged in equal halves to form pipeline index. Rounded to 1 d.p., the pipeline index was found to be 42.2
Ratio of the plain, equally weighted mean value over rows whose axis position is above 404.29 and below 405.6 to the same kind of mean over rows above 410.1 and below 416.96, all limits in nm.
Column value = 0.929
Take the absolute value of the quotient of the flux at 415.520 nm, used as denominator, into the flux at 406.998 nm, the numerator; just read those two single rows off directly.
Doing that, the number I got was 1.15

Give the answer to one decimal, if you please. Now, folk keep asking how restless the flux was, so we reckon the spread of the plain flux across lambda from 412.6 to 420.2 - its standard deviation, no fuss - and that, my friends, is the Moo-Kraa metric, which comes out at 6.4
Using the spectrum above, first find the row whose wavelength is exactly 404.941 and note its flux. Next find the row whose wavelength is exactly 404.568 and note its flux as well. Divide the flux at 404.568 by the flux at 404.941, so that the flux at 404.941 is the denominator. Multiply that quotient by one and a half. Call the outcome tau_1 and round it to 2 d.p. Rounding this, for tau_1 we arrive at 1.14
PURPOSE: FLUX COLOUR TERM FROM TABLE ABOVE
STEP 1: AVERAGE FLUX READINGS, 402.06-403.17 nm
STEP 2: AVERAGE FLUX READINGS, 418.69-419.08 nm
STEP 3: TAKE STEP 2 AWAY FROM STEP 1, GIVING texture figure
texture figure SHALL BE -3.7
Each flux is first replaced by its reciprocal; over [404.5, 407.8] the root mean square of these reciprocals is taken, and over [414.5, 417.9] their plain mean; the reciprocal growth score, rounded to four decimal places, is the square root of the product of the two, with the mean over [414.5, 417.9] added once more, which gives 0.0226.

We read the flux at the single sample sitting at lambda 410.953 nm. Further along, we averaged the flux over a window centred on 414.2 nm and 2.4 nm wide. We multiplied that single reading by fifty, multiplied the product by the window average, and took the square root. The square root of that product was 661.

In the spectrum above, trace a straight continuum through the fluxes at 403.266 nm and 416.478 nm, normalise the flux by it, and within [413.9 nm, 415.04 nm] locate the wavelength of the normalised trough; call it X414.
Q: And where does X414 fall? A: 414.373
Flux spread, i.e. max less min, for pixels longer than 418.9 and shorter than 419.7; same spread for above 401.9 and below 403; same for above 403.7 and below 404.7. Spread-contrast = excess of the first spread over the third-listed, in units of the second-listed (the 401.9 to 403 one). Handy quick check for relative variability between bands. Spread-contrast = -4.7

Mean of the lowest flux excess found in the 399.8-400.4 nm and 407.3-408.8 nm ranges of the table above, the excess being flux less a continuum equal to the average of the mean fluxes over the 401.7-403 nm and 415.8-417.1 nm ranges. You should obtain -15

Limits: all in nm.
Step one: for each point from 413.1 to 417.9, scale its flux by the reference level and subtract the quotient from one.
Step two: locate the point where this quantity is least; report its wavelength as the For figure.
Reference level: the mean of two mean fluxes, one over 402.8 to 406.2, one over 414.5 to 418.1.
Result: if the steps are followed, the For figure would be 416.094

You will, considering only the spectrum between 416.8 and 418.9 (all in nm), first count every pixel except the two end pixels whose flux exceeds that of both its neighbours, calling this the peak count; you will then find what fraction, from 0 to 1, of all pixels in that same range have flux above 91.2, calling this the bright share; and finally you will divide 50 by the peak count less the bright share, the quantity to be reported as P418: 20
